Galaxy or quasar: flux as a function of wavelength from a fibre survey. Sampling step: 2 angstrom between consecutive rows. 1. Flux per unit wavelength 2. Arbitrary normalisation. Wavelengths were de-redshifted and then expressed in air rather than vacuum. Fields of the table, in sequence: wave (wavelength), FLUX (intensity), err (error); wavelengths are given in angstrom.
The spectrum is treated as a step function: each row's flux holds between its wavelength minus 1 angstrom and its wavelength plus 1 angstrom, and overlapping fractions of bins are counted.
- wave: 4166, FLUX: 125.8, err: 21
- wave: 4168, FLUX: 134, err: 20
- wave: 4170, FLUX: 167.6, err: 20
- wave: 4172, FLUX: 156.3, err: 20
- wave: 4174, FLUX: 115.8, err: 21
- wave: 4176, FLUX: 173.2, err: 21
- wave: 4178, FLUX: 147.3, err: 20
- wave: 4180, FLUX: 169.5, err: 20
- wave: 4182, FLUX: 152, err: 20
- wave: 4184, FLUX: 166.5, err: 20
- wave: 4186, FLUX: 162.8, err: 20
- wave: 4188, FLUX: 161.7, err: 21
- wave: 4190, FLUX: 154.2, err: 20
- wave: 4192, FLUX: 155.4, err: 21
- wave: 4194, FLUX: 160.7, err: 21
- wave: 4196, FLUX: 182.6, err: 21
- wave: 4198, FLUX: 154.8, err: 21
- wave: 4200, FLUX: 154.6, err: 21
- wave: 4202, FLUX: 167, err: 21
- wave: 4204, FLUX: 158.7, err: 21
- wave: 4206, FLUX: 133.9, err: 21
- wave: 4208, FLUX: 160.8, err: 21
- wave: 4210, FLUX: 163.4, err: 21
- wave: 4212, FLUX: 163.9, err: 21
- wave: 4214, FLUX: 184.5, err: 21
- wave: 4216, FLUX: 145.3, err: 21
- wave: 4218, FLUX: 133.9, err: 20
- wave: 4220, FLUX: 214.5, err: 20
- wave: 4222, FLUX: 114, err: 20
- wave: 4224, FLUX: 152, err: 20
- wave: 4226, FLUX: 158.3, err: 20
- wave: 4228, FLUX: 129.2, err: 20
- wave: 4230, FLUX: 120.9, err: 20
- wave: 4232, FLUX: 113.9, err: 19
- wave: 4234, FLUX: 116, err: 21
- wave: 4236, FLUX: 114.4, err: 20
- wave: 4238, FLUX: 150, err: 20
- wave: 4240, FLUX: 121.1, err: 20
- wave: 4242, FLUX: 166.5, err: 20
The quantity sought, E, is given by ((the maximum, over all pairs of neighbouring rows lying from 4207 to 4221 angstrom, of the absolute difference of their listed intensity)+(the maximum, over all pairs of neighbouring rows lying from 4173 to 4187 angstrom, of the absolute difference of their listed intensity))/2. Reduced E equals 69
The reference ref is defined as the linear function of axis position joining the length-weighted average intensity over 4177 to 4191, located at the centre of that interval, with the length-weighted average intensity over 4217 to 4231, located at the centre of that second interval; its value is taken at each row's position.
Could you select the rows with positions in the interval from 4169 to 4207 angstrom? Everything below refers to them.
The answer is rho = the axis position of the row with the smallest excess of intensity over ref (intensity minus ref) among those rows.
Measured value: 4174 angstrom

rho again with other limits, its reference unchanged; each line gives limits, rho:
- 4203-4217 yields 4206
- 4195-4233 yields 4222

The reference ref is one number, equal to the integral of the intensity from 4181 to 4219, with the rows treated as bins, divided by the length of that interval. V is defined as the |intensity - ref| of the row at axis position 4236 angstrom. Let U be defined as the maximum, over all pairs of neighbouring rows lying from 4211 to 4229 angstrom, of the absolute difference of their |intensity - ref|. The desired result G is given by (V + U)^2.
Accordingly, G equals 6785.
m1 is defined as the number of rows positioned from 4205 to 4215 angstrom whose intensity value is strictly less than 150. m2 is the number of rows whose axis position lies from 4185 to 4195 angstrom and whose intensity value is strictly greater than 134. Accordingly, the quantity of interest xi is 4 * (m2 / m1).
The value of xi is 20.0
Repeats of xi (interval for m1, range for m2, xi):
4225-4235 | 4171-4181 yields 4.0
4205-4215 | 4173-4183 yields 16.0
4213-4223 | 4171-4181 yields 5.3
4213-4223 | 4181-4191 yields 6.7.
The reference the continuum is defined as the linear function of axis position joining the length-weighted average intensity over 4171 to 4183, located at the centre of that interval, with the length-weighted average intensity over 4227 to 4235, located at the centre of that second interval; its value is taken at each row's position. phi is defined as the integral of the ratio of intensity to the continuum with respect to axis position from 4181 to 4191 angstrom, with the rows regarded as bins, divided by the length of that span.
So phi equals 1.09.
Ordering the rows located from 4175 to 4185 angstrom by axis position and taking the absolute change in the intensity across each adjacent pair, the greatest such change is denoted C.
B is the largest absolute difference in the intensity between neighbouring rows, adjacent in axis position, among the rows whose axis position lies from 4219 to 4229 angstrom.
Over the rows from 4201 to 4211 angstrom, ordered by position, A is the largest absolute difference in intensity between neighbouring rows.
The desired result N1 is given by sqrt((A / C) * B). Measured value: 10.2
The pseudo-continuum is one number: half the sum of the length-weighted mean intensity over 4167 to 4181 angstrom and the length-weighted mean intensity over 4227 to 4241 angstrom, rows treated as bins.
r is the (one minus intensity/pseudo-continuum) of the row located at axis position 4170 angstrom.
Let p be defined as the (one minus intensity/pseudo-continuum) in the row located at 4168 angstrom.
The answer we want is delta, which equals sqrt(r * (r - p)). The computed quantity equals 0.230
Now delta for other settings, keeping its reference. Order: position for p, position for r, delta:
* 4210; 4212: 0.026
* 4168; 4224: 0.116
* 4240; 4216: 0.098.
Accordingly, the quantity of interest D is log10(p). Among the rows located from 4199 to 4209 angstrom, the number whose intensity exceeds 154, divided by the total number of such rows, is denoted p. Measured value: -0.10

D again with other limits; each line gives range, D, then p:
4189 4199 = 0.00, 1.0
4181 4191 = -0.10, 0.8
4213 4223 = -0.40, 0.4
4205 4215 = -0.10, 0.8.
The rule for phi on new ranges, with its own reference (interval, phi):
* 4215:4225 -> 1.20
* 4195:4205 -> 1.18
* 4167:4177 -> 0.96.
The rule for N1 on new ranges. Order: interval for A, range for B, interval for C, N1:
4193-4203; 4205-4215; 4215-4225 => 2.7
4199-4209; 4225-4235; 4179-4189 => 6.7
